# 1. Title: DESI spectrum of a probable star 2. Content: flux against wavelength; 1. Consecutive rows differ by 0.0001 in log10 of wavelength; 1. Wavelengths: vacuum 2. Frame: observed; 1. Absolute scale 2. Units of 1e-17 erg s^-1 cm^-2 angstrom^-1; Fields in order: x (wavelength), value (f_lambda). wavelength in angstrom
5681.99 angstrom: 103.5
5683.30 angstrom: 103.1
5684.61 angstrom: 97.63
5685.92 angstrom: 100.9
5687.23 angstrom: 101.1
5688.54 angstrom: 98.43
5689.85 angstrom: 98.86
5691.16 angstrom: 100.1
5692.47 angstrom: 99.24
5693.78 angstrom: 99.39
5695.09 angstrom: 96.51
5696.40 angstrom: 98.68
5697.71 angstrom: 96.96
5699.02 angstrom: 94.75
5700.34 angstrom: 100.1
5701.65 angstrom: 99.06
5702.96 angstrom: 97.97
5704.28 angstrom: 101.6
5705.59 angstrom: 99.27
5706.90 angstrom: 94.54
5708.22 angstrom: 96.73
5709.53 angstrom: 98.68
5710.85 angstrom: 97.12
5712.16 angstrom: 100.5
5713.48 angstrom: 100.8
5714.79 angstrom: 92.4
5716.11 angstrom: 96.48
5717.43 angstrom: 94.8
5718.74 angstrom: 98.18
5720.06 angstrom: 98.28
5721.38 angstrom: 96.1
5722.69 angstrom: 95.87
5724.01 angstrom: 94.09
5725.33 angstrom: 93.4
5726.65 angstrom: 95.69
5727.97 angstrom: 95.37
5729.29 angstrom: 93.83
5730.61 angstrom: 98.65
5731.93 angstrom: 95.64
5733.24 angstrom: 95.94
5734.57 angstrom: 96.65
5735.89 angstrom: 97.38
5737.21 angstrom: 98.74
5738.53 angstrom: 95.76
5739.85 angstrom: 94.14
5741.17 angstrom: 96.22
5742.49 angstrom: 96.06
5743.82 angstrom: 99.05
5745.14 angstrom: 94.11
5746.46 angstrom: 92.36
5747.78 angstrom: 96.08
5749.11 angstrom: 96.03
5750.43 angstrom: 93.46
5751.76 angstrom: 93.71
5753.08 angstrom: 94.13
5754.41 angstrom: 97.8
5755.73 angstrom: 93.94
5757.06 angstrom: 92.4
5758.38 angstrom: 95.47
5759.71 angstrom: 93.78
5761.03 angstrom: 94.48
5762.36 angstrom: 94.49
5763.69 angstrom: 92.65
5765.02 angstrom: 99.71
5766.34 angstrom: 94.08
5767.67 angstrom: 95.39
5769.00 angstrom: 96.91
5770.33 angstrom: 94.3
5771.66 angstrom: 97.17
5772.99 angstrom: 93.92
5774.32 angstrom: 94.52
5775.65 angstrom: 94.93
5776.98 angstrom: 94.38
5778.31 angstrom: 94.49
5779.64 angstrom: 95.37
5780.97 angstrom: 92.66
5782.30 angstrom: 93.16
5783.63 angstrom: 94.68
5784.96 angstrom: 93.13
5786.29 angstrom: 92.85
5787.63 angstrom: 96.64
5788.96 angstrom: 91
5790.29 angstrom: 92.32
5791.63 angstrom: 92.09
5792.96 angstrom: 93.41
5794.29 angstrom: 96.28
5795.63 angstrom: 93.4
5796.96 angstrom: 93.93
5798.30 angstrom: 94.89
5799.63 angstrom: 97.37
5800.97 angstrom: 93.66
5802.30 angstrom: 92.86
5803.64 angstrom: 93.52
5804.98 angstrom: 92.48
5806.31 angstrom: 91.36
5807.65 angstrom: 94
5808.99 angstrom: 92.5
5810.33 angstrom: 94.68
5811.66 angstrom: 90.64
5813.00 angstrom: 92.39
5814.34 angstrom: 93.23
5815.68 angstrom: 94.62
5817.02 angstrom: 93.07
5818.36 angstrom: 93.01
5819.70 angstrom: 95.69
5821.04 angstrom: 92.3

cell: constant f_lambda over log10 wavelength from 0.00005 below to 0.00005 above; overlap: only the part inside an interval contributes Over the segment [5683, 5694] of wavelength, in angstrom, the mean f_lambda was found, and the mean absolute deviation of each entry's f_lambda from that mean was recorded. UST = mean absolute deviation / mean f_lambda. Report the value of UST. 0.013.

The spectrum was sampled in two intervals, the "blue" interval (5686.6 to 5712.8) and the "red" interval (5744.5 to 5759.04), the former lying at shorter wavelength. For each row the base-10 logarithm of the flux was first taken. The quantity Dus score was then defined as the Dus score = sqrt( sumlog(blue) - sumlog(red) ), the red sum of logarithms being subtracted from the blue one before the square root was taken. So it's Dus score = 4.3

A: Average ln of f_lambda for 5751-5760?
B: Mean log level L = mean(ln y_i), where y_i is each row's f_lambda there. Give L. 4.55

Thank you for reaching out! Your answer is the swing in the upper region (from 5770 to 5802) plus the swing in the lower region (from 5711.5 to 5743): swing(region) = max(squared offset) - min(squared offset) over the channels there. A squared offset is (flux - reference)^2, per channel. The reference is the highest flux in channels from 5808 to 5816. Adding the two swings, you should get 51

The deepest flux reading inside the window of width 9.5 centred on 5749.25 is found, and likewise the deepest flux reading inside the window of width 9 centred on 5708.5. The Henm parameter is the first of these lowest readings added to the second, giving 186.9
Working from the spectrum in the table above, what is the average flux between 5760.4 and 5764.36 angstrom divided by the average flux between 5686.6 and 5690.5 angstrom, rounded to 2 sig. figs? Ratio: 0.94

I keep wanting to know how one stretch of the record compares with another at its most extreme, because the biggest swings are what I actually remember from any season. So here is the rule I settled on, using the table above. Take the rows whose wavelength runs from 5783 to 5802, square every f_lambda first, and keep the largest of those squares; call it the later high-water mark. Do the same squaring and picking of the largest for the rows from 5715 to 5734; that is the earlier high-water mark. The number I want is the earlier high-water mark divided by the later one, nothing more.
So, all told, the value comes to 1.026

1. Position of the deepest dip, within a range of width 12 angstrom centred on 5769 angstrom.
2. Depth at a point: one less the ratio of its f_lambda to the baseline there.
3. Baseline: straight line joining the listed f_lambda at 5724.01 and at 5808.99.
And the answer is 5763.69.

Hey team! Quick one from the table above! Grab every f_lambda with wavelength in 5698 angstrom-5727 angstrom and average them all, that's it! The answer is 97.1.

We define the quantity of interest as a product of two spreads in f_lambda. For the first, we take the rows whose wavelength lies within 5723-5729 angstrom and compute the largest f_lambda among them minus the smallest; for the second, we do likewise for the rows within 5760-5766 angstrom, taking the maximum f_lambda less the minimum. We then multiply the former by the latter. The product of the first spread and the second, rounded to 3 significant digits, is 16.2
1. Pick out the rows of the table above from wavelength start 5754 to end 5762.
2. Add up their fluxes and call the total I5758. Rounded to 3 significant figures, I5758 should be 568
